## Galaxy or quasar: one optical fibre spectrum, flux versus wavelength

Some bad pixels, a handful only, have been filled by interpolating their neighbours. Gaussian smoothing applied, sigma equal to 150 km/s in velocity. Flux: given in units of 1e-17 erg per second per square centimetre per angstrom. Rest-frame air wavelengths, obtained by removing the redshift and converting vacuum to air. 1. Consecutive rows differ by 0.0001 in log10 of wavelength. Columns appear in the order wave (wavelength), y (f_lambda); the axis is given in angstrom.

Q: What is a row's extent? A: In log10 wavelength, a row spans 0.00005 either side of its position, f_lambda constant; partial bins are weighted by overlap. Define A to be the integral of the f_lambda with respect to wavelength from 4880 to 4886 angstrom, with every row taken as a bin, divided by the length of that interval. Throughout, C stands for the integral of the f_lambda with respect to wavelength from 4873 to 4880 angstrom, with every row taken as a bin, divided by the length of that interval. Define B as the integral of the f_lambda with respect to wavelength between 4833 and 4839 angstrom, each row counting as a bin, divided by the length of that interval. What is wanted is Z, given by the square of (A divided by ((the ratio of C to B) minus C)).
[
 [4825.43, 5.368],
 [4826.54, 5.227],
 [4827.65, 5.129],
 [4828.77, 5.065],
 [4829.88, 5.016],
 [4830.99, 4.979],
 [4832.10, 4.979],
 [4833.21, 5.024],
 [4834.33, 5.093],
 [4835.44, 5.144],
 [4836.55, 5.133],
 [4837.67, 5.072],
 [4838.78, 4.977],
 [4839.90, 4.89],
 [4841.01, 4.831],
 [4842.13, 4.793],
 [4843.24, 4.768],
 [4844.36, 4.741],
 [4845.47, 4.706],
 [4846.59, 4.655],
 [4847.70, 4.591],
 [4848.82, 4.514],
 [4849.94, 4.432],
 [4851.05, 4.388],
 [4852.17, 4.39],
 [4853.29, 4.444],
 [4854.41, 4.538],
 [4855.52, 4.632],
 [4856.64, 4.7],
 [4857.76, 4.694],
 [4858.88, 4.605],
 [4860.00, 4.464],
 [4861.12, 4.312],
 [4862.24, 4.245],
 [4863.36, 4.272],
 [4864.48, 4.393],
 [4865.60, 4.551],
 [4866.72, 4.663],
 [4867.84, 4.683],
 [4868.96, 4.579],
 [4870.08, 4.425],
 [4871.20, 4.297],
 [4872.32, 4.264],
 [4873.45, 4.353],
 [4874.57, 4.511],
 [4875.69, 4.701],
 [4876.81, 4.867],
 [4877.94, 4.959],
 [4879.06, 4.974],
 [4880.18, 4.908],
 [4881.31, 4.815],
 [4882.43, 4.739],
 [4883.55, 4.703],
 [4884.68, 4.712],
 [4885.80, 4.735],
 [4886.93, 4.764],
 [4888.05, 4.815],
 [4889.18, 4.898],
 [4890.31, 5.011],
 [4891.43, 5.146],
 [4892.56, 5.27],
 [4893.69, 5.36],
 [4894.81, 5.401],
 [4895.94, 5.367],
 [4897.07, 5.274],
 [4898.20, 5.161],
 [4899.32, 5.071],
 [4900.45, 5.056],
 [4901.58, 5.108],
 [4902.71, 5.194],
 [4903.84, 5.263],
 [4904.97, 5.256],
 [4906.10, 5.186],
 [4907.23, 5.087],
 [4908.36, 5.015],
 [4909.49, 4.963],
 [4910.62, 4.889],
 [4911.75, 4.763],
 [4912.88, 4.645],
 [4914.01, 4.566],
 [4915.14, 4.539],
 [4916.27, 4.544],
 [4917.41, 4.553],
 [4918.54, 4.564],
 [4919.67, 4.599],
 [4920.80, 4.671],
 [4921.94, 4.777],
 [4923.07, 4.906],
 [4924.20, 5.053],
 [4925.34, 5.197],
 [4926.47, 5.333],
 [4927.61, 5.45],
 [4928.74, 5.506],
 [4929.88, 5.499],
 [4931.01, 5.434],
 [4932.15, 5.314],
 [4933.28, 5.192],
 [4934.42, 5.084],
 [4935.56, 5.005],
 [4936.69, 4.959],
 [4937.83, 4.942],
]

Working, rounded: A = 4.76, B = 5.1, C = 4.7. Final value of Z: 1.6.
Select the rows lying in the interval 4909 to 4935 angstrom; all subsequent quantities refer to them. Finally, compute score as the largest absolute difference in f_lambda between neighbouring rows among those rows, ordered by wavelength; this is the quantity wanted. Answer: 0.147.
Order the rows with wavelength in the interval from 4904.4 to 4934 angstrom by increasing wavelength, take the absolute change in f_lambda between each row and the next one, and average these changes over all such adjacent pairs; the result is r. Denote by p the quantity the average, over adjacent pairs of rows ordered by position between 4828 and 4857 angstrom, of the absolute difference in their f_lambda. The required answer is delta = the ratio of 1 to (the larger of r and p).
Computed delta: 12.5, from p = 0.053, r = 0.0799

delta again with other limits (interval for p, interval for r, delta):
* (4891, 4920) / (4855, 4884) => 10.6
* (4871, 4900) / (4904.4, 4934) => 12.2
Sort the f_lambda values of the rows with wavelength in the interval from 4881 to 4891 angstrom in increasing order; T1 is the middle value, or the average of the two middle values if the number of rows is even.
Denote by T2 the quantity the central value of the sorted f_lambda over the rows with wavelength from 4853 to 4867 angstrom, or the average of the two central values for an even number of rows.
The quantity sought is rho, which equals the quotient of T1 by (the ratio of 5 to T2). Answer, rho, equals 4.32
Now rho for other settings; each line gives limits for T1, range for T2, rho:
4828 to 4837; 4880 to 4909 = 5.12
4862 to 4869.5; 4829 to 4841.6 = 4.57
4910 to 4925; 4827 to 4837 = 4.71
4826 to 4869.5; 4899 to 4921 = 4.62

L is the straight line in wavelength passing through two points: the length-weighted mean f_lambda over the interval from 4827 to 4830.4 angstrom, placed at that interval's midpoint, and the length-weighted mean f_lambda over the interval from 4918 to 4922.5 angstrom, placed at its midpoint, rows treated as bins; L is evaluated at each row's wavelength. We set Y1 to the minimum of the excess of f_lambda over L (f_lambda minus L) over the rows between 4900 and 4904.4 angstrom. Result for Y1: 0.3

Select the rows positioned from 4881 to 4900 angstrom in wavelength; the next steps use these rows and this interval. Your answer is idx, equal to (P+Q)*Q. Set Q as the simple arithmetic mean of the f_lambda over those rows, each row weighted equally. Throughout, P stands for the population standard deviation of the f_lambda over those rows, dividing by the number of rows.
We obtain 26.4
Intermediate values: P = 0.250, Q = 5.01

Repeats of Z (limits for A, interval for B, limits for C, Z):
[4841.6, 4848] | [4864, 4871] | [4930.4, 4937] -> 1.4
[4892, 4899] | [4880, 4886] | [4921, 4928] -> 1.7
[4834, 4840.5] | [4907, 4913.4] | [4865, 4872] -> 2.0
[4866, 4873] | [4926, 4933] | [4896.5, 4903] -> 1.1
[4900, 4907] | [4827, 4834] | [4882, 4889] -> 1.8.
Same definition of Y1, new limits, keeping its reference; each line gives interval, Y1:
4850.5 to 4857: -0.6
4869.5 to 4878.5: -0.6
